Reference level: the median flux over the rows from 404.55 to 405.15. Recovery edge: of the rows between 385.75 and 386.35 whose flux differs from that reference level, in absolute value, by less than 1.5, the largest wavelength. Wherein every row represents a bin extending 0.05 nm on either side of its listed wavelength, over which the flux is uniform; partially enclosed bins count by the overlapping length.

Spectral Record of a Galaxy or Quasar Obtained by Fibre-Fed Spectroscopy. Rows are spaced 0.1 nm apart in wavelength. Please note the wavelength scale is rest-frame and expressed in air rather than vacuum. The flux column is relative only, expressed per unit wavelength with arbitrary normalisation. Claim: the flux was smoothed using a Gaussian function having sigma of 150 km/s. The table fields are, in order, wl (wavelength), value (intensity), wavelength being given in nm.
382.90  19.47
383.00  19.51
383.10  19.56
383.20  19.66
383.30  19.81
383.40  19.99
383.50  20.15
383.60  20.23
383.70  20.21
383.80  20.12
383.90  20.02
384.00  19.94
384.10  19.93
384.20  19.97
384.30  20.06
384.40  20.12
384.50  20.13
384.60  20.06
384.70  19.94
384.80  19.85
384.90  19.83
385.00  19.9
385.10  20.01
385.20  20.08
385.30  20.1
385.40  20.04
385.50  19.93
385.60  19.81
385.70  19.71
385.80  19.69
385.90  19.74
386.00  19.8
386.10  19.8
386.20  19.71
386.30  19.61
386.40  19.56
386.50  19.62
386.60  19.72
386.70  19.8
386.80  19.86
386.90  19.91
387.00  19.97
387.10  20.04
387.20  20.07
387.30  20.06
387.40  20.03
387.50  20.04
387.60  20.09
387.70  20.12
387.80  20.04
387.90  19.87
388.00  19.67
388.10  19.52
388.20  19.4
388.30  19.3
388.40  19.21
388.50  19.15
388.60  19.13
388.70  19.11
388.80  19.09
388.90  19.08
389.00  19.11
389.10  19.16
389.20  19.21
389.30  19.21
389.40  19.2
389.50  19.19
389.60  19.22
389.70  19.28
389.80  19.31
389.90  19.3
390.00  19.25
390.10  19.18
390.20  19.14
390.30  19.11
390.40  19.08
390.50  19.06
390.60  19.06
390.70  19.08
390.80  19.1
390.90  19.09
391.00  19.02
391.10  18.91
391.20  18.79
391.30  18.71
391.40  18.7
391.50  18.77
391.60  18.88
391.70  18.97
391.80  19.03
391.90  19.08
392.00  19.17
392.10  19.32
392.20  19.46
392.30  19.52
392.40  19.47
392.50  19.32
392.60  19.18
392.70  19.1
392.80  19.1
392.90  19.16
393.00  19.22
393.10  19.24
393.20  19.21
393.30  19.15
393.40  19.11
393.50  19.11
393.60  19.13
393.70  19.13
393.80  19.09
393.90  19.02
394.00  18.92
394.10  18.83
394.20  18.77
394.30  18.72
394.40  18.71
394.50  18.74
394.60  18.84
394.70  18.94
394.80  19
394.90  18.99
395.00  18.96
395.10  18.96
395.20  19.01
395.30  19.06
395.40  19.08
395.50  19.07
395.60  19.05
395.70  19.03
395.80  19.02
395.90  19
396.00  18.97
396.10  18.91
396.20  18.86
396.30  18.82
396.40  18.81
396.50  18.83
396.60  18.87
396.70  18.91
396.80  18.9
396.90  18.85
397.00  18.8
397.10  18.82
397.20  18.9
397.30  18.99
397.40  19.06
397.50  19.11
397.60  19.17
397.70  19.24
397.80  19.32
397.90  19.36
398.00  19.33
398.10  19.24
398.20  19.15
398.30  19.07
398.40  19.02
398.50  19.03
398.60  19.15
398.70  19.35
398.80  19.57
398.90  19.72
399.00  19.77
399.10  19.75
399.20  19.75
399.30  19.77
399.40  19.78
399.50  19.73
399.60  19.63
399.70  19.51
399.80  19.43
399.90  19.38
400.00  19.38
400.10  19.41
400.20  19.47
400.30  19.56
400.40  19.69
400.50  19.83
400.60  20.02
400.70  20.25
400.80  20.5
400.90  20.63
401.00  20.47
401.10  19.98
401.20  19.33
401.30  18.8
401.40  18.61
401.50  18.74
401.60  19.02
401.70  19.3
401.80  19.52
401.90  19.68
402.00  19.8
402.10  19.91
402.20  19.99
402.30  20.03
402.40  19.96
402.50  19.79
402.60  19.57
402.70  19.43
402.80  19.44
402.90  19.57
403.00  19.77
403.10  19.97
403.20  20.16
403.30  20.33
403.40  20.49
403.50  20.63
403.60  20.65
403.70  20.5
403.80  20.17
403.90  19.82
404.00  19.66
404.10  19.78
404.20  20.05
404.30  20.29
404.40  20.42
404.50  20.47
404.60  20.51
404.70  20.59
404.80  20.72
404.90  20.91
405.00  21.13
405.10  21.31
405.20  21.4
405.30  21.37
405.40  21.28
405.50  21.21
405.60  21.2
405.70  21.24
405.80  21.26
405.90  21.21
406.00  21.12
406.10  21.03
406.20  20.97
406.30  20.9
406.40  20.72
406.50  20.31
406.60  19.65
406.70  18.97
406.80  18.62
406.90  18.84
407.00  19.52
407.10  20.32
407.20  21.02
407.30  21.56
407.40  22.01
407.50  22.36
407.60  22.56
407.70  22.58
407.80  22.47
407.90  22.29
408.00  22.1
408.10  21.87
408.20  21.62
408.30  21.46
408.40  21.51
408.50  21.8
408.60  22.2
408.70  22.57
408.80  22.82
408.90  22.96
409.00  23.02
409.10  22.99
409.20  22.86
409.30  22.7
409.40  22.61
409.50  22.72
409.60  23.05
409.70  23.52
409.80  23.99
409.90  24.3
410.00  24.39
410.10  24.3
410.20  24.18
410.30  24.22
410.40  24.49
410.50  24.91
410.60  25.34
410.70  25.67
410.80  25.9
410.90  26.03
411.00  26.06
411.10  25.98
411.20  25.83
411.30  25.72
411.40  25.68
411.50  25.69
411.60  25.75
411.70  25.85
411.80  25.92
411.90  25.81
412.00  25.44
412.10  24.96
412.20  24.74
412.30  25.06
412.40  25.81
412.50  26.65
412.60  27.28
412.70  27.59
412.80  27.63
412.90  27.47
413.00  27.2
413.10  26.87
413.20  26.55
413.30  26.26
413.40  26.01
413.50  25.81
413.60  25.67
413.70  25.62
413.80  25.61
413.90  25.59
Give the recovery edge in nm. 386.30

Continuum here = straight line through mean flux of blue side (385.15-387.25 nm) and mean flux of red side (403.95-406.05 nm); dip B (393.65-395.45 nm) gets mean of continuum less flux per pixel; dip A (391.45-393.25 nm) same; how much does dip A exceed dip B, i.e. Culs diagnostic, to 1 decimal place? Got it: -0.4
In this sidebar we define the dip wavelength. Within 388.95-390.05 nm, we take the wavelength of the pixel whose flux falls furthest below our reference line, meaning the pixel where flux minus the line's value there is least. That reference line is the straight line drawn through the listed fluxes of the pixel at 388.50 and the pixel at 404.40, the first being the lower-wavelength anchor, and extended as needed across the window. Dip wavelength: 389.00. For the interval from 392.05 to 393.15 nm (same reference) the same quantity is 392.80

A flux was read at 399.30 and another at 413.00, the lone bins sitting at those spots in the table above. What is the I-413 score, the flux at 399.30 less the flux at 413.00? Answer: -7.4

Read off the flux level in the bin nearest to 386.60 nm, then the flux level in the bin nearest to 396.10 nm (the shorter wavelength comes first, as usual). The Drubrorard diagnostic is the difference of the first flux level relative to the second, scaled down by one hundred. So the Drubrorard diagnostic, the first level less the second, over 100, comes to 0.01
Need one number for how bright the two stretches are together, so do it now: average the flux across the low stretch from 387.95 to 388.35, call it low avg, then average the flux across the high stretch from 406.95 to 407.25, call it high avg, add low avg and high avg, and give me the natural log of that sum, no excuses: 3.68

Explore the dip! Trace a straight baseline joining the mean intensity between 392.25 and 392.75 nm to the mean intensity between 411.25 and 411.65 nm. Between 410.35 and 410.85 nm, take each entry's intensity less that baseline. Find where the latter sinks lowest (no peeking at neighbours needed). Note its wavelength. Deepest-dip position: 410.40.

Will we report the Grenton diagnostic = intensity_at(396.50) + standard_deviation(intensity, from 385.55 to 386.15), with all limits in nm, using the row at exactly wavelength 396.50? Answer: 18.9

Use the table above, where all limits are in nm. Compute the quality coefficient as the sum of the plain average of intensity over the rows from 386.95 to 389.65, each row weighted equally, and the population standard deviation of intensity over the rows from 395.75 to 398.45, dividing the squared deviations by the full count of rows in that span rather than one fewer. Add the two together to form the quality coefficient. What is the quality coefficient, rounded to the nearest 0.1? 19.7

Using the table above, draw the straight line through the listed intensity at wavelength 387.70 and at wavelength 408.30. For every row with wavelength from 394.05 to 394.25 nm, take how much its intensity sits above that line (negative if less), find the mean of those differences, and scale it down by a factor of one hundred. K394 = -0.017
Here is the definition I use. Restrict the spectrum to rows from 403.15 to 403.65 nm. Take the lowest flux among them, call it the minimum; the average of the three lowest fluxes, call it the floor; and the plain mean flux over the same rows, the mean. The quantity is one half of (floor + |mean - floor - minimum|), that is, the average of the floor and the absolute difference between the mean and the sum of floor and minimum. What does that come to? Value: 20.2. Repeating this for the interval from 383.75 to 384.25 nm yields 19.9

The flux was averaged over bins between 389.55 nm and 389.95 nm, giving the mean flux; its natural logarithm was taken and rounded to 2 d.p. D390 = 2.96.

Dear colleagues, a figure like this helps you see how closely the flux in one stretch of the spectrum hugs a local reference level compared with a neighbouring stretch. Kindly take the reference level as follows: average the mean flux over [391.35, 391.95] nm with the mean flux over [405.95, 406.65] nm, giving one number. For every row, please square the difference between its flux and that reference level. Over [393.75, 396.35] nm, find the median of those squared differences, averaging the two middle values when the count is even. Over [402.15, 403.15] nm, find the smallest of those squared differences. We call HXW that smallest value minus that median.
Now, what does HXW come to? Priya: -0.68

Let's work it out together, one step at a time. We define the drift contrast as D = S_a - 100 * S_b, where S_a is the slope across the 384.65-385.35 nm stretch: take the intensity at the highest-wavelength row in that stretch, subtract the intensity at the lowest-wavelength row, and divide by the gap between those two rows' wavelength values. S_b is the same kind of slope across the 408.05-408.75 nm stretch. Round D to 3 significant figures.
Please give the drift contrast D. -116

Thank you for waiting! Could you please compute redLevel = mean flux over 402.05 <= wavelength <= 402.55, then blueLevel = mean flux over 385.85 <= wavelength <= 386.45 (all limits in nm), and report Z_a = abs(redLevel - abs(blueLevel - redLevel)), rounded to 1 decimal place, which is 19.7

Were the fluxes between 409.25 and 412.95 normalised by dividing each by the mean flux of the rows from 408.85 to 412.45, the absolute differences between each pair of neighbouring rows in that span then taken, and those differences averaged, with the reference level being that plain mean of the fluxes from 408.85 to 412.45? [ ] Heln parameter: 0.010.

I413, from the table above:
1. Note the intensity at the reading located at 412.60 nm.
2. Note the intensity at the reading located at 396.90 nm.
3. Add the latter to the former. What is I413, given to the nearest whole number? 46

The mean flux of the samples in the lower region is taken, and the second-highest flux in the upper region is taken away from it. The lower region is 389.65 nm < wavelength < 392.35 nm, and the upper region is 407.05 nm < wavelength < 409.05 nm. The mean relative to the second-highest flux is -4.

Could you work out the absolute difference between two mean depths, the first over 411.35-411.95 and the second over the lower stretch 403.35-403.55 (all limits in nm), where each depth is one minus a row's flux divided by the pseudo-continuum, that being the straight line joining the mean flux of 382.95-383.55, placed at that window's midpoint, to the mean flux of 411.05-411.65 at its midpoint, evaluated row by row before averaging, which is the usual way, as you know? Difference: 0.14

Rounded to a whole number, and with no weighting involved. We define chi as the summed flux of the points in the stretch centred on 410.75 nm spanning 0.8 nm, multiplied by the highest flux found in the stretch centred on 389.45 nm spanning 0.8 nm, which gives 3947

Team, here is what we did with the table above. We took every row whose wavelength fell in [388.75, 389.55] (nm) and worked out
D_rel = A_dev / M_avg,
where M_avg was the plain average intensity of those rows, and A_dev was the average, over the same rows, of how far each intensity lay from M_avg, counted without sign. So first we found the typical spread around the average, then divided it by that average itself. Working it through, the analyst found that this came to 0.0025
